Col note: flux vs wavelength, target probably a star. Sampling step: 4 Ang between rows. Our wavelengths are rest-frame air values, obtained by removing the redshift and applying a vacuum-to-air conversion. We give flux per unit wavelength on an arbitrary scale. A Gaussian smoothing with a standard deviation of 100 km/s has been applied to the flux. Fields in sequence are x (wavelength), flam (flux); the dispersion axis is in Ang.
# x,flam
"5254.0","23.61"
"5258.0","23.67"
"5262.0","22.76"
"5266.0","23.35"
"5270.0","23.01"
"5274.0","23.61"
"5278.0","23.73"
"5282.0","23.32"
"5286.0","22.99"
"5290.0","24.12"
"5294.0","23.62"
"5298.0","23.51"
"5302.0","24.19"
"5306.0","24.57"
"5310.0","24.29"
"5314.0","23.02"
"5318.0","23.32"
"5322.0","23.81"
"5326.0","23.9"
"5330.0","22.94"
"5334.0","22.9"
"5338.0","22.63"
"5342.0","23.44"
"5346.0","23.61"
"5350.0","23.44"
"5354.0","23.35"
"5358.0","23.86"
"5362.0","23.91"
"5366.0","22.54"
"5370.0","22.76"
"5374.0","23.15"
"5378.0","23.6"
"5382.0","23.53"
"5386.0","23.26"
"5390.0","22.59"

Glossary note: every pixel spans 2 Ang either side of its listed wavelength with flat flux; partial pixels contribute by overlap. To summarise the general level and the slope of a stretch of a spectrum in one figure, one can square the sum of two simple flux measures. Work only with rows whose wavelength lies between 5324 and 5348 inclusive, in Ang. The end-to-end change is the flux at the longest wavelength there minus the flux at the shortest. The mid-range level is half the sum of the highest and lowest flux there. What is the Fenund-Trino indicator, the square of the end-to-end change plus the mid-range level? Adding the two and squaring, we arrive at 528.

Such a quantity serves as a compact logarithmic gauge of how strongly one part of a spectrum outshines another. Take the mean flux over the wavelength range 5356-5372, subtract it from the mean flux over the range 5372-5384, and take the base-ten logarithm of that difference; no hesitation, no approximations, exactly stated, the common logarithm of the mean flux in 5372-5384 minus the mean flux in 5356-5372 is -0.8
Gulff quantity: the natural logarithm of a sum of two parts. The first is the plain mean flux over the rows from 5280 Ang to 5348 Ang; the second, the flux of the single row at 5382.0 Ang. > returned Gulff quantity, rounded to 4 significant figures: 3.852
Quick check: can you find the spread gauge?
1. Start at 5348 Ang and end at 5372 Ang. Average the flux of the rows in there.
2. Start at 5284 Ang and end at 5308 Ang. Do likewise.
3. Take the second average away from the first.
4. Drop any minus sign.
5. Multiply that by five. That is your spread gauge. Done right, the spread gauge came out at 2.6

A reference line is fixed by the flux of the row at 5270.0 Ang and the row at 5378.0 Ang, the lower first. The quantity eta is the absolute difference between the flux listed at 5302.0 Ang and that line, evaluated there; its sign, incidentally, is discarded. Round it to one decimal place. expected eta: 1.0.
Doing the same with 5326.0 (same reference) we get 0.6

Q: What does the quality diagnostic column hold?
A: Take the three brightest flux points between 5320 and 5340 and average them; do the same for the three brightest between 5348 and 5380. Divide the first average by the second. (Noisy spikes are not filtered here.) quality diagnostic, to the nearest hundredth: 0.99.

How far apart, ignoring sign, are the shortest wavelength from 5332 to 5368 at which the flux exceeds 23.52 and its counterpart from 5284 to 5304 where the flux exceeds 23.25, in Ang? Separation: 56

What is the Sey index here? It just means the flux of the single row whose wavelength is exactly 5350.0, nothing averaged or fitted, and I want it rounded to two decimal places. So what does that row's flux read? 23.44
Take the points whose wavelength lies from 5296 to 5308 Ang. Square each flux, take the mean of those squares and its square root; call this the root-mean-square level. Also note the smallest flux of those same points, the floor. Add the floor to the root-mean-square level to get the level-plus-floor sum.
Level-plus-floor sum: 47.6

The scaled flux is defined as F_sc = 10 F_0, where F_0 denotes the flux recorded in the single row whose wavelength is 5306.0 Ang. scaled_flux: 246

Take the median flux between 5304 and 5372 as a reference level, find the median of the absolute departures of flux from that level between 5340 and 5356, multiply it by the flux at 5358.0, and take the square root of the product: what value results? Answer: 1.0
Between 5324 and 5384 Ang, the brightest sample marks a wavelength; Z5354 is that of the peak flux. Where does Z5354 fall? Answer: 5362.0 Ang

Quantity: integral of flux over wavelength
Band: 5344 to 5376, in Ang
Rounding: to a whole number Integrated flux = 746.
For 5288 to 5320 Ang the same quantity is 763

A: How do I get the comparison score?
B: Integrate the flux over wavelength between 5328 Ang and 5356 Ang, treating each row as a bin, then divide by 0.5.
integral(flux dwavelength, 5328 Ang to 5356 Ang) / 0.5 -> 1298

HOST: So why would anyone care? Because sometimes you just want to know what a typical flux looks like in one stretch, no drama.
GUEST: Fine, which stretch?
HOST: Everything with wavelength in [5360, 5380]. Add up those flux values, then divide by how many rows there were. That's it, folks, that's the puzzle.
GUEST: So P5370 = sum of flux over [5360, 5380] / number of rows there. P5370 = 23.2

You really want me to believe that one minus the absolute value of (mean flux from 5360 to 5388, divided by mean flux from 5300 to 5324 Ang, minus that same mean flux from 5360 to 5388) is -21.3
